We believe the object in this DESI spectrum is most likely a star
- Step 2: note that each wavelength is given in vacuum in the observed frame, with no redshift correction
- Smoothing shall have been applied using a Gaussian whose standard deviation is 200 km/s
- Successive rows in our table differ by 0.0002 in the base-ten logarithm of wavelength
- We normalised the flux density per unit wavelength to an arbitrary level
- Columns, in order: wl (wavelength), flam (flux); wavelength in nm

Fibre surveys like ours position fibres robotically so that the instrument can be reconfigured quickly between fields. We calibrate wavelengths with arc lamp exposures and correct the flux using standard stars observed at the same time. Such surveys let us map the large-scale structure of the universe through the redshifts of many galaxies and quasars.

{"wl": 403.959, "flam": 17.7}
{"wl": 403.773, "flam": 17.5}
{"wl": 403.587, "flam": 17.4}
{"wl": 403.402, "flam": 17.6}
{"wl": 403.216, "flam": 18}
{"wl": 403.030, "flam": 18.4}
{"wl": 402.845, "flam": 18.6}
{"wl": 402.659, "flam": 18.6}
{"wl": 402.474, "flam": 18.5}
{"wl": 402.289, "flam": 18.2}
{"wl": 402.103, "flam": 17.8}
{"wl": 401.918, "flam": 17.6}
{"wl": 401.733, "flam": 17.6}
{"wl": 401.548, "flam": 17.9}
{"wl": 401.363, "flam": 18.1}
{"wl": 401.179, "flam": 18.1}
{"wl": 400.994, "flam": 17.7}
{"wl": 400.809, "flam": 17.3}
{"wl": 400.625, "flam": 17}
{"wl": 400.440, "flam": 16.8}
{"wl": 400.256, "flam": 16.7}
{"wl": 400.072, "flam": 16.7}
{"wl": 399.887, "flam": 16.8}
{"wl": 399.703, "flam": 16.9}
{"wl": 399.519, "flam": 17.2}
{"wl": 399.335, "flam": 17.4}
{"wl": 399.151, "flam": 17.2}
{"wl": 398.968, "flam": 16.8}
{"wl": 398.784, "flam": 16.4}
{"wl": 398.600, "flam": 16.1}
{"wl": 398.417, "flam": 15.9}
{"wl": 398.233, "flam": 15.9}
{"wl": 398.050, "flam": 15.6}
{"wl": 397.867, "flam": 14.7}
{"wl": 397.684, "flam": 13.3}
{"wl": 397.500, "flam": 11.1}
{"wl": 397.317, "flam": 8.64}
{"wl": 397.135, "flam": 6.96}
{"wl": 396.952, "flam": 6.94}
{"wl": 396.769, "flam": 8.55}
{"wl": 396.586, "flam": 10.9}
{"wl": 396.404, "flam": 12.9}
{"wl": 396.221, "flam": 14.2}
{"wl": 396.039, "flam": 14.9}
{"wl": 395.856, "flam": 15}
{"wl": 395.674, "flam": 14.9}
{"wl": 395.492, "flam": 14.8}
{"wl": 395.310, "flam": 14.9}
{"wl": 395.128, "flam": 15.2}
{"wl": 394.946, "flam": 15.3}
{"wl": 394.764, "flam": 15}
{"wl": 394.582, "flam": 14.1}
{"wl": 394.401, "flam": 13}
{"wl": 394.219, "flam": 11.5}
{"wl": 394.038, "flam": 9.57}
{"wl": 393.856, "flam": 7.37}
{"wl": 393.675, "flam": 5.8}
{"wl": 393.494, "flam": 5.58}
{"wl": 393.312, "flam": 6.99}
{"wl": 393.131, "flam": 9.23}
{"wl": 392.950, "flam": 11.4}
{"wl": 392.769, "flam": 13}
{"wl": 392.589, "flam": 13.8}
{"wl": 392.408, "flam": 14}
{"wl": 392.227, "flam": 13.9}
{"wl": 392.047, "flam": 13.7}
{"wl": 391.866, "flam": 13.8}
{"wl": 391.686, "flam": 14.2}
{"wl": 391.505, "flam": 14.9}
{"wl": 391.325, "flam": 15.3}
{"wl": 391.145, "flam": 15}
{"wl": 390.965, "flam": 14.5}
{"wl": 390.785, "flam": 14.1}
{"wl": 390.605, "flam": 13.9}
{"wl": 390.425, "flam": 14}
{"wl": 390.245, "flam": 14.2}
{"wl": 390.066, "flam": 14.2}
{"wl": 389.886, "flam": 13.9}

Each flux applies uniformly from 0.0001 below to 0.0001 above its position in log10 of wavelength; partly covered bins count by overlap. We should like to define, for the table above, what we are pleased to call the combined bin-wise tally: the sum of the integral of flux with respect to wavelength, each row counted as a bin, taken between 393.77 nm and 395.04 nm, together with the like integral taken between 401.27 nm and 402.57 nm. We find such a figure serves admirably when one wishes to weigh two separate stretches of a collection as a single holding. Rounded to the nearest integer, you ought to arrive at 39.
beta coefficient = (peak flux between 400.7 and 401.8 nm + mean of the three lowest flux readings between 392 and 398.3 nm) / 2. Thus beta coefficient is 12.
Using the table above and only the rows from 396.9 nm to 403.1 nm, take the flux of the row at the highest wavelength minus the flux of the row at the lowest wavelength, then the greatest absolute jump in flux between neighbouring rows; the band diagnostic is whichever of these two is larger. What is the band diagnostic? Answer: 11.5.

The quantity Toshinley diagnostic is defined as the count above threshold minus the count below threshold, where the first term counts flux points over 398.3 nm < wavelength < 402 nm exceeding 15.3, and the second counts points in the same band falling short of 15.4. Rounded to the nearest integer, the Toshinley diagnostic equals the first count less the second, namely 20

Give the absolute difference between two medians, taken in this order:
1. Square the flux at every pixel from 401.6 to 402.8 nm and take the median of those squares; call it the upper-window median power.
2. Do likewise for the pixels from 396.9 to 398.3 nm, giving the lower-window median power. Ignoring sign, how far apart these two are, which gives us 174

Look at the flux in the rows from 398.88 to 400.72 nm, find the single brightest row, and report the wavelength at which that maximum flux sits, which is 399.335 nm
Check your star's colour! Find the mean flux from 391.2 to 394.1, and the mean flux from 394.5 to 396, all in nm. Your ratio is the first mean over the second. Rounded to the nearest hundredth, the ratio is 0.77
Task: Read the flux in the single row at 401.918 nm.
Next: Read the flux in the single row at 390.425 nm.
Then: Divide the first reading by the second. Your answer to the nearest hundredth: 1.26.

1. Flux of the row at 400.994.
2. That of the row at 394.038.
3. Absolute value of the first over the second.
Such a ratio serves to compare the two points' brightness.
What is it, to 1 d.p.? 1.8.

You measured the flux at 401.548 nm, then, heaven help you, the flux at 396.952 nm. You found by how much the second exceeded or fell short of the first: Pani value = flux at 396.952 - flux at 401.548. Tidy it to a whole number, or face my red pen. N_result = -11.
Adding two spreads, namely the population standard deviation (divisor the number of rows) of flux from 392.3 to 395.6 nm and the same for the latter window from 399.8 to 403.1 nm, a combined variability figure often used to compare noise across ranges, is 4.0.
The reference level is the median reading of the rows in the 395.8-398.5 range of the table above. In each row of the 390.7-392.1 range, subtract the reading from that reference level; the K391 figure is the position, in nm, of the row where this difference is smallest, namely 391.325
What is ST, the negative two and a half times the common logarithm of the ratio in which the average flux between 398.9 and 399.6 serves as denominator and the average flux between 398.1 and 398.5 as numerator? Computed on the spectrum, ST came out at 0.1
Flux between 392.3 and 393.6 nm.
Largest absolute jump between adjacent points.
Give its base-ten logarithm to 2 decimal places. 0.35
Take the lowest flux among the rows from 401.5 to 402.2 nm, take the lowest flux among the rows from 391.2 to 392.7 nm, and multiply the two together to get 241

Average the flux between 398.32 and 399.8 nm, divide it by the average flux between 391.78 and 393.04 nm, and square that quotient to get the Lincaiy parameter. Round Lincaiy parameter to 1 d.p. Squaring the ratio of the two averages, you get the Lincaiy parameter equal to 1.6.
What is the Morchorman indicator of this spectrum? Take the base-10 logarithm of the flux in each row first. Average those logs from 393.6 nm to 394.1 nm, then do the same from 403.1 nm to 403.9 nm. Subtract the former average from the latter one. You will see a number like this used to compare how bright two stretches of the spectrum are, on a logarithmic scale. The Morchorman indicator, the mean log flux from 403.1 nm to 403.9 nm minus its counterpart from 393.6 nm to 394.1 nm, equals 0.38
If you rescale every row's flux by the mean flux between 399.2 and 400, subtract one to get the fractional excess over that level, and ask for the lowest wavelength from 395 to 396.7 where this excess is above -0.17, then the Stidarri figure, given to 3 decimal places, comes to 395.128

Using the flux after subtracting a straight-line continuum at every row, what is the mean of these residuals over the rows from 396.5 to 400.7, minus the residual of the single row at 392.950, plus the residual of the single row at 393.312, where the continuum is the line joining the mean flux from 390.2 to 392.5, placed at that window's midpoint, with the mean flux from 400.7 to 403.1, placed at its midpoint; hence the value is -7.0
